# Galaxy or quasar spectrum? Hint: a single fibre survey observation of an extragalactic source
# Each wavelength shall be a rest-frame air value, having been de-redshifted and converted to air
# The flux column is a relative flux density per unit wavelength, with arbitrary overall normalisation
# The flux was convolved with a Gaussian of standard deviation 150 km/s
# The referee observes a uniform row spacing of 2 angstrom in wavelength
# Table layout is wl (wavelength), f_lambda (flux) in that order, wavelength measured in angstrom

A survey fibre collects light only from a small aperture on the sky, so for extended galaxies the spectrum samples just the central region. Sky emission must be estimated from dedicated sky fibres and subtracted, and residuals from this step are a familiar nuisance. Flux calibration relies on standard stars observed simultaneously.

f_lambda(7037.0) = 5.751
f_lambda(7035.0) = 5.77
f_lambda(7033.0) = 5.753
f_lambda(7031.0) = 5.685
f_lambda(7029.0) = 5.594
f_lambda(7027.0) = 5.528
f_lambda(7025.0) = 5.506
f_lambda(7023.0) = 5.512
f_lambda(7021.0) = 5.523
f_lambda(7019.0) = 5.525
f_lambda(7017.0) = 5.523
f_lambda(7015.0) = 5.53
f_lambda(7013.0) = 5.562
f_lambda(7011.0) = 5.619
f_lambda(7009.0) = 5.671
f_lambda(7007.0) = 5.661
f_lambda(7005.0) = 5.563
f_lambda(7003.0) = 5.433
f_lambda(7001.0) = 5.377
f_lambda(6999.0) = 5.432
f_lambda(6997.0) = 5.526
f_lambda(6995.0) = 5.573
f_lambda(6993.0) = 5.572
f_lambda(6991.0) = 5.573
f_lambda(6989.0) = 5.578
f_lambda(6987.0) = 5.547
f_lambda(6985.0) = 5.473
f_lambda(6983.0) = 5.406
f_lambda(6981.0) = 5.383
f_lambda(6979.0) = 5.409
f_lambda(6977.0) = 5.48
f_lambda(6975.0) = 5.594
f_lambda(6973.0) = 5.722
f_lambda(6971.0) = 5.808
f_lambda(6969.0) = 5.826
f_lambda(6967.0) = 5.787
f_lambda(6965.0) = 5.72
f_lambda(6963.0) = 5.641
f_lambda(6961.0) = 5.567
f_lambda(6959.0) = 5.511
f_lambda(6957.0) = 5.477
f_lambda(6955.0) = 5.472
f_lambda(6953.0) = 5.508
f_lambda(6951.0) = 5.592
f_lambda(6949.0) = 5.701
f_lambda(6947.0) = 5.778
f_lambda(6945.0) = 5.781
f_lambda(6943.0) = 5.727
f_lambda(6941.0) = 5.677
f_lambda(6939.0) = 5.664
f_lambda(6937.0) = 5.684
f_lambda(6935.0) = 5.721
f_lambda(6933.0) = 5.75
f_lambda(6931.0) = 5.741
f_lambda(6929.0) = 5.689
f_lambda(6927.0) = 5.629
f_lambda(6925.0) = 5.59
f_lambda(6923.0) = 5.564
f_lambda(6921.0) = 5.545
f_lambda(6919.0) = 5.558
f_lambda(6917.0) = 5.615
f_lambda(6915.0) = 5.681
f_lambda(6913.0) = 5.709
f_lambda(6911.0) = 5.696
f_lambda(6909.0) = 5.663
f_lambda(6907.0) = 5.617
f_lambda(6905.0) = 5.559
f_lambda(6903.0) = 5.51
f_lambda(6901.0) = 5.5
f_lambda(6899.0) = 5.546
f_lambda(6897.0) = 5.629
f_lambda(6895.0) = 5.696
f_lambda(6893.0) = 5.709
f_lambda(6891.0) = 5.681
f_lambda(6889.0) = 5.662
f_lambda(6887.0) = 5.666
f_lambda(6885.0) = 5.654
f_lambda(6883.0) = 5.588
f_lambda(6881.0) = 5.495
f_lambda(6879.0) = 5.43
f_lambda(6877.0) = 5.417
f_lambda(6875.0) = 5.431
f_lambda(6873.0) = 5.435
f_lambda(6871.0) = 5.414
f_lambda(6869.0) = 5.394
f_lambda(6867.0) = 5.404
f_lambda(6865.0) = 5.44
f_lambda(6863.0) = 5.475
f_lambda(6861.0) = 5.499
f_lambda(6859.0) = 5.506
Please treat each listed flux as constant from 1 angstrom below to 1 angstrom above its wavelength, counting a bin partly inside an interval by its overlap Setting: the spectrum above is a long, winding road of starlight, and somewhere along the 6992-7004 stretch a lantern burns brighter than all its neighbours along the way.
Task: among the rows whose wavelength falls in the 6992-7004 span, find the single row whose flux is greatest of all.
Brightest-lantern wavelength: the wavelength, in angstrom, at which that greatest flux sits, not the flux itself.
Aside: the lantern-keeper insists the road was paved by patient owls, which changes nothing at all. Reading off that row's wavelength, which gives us 6995.0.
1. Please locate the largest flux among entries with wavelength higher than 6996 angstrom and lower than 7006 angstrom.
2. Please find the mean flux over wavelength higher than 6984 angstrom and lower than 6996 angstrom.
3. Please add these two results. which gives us 11.1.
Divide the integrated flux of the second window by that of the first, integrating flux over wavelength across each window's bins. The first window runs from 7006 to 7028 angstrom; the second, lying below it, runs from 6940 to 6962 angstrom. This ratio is 1.01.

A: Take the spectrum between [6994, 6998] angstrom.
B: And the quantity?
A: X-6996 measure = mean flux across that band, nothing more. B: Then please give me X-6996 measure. 5.55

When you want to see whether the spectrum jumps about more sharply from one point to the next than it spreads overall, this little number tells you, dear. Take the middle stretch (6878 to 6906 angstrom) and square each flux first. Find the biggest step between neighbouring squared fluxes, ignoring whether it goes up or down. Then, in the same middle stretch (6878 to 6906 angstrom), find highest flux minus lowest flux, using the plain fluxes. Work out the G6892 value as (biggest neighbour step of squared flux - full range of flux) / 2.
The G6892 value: 0.38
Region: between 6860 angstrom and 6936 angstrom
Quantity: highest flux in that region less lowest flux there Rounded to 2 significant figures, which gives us 0.36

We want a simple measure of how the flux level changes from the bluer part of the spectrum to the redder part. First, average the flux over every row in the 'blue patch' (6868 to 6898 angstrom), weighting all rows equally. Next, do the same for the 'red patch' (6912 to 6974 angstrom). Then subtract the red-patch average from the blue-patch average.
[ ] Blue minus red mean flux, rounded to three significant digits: -0.106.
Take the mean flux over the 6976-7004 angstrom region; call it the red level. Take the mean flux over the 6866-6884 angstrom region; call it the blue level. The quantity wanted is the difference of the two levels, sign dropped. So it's 0.04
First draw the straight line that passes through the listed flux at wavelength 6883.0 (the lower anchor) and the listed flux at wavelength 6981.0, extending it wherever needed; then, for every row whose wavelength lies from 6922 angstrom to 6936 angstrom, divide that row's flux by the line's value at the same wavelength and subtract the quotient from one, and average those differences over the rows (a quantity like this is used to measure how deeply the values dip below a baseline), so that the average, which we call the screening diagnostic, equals -0.032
